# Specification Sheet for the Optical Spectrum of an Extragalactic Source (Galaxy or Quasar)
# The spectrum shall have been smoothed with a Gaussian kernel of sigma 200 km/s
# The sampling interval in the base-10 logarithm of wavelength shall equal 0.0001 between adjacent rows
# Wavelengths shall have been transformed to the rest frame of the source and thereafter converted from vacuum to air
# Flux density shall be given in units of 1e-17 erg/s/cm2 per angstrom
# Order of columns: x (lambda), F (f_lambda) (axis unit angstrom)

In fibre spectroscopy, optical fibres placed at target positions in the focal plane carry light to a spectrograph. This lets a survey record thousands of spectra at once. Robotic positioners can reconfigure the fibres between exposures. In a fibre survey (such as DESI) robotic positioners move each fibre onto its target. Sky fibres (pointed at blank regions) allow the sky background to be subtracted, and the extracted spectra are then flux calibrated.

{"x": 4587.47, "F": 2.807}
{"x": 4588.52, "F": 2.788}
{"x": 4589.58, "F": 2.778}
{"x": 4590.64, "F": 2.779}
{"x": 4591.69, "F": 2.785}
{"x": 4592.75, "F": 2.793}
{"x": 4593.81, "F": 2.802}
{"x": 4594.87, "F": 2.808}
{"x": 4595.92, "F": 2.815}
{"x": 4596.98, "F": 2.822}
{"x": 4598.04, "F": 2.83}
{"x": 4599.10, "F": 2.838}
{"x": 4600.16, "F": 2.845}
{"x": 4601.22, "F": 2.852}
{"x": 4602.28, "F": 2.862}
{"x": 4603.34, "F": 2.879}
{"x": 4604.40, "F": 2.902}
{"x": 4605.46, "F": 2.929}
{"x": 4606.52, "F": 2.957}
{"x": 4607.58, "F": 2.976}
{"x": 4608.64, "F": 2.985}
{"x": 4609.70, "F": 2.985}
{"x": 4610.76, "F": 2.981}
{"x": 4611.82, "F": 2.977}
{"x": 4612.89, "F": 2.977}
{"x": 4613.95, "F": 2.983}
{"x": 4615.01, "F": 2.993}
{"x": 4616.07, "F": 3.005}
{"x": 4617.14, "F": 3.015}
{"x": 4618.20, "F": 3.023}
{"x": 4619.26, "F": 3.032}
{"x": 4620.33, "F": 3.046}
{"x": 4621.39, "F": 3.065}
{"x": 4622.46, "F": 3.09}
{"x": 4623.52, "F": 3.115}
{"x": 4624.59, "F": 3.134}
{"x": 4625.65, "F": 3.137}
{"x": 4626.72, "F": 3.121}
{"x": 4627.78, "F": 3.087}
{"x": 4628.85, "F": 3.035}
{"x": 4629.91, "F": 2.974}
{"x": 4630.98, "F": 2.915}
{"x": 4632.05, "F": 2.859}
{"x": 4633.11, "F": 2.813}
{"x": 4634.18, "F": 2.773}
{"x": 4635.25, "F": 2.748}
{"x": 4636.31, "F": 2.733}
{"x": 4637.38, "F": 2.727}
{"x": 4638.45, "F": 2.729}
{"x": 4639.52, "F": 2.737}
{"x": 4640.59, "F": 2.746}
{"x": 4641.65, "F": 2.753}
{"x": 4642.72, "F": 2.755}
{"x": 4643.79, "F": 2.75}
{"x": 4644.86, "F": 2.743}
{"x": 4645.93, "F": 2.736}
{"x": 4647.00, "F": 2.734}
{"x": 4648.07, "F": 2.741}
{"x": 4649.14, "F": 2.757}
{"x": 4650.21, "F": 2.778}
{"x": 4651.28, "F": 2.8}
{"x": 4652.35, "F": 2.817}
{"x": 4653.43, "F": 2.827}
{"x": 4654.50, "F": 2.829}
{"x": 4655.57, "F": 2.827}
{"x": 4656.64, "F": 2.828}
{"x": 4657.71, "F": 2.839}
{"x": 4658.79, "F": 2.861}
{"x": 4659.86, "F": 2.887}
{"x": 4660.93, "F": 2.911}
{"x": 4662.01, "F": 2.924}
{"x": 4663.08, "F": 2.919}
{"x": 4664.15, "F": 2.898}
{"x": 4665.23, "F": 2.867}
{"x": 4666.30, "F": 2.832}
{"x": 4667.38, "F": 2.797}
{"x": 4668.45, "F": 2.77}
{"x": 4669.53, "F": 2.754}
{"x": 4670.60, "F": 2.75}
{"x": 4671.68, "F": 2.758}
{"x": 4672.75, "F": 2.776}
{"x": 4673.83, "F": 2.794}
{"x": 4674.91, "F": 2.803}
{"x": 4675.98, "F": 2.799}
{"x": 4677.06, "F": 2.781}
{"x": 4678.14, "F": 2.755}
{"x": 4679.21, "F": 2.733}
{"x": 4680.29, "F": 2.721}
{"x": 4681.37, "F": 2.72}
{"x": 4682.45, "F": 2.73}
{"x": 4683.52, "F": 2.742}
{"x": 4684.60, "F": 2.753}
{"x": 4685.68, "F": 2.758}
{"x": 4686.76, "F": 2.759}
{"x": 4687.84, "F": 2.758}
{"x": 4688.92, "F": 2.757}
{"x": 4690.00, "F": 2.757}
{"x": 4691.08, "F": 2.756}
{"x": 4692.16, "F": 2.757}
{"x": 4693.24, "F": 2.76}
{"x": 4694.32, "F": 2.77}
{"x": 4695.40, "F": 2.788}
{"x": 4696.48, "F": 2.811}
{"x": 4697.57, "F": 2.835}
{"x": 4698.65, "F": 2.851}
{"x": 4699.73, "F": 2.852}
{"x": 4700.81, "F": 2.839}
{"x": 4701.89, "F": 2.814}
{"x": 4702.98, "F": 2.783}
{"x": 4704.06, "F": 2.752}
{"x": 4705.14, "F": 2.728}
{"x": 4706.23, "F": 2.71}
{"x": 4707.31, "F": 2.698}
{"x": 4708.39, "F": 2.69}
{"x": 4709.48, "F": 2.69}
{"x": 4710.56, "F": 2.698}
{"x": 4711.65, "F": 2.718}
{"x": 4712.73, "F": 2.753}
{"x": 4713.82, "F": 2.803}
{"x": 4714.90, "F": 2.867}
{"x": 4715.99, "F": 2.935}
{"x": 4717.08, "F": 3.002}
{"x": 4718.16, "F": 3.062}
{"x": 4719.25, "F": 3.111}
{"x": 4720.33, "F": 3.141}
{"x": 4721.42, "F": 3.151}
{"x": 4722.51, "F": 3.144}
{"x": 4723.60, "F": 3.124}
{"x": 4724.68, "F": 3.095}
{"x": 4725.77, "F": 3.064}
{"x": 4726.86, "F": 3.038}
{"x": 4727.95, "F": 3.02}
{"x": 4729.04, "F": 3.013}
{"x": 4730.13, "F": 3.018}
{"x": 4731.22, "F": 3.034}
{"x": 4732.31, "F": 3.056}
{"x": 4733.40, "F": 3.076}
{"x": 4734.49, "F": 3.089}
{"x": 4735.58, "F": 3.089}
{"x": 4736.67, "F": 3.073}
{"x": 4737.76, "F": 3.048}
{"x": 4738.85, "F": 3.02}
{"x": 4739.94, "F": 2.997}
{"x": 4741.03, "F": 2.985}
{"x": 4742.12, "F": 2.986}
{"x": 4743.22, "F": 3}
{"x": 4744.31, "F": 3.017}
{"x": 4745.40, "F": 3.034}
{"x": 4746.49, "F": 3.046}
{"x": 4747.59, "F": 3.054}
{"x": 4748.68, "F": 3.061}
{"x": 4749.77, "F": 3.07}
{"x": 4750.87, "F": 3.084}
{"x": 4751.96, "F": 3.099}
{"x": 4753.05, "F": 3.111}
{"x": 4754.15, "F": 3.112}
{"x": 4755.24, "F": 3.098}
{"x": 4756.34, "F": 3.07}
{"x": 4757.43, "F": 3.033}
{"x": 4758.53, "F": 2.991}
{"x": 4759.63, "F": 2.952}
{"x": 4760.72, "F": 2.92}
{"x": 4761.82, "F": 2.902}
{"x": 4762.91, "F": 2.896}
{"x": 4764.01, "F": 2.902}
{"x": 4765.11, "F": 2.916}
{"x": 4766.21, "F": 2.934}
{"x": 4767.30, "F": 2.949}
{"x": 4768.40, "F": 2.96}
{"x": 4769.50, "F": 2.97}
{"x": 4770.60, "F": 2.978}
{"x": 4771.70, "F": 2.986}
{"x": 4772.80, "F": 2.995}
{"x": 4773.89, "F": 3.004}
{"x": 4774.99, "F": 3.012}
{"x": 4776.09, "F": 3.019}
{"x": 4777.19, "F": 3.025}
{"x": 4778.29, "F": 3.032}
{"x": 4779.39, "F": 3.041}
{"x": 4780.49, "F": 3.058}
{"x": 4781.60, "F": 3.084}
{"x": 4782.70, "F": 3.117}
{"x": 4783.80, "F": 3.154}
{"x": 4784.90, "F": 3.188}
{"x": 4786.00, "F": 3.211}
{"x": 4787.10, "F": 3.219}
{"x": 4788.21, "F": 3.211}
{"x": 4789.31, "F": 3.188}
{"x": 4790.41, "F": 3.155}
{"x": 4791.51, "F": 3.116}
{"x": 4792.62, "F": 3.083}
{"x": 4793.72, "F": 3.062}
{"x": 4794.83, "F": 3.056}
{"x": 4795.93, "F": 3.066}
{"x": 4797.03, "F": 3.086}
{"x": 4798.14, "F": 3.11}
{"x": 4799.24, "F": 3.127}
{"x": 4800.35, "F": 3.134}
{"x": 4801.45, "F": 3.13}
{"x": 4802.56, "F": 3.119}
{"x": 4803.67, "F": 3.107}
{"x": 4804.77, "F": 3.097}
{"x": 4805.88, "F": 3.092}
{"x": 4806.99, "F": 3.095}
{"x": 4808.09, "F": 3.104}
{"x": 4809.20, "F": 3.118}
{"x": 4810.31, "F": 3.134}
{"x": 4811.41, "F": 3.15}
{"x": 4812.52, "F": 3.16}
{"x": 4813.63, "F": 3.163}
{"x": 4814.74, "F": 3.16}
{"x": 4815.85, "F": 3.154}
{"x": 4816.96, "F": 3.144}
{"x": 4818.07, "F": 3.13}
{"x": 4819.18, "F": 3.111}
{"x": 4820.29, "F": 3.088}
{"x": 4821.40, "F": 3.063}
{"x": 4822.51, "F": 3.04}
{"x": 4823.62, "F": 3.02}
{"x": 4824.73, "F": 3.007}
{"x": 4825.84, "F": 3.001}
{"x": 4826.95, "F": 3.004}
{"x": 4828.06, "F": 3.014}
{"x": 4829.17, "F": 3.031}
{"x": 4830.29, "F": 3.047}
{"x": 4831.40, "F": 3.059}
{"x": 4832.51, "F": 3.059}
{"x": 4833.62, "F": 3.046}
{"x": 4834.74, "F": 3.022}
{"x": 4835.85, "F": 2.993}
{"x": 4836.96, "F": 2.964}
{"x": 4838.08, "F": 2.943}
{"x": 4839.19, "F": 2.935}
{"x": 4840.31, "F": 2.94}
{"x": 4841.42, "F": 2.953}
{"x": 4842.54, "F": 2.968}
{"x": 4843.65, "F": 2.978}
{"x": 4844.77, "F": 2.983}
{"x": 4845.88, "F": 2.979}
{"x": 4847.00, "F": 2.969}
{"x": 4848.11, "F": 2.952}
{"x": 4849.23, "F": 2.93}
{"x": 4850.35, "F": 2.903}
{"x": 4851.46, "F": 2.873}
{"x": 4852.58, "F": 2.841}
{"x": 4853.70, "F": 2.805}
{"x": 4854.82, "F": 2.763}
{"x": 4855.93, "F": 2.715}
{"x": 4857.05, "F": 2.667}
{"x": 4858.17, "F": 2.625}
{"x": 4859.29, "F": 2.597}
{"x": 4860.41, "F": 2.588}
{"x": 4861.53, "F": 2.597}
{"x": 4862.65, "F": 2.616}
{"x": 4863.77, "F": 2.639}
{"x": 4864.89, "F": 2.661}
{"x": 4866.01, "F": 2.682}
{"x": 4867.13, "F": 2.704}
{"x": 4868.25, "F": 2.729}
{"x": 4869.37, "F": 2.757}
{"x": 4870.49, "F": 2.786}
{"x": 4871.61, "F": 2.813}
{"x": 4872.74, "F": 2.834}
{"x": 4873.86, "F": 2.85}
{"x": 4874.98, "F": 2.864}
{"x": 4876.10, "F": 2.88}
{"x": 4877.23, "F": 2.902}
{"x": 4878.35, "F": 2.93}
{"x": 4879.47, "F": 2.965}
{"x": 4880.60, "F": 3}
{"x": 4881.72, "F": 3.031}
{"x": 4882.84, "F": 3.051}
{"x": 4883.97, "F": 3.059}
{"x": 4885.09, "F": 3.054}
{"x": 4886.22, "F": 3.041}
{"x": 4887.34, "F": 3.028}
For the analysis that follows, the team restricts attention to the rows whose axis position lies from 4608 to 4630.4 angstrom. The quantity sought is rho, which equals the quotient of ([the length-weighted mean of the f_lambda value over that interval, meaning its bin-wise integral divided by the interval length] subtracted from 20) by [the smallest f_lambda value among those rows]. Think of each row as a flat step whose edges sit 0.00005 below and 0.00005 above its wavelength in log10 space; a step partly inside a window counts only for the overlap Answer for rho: 5.70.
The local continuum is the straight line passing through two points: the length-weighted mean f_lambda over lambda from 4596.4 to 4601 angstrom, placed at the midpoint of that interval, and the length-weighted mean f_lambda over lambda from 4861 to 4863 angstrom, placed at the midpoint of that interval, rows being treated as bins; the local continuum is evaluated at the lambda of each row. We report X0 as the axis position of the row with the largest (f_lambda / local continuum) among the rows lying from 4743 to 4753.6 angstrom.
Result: 4753.05 angstrom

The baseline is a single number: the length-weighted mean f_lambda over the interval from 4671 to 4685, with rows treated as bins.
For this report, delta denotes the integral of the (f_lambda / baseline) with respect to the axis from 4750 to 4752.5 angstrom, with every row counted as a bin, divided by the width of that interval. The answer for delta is 1.12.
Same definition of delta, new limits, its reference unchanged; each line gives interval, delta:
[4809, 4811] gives 1.14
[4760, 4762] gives 1.06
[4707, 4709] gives 0.98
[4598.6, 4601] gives 1.03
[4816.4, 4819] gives 1.13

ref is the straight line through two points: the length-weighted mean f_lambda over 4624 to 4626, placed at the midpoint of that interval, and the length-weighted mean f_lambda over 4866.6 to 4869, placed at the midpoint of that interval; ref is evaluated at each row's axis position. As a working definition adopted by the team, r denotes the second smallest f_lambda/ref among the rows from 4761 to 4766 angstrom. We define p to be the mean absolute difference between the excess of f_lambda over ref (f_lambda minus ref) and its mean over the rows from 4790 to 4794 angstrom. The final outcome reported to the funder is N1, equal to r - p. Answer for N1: 0.97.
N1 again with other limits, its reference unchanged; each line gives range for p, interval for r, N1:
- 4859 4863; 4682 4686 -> 0.89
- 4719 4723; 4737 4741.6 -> 1.01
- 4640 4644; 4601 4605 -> 0.90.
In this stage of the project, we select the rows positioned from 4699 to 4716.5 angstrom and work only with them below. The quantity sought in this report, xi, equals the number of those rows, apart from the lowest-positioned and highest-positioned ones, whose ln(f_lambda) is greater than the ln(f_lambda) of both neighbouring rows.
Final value 0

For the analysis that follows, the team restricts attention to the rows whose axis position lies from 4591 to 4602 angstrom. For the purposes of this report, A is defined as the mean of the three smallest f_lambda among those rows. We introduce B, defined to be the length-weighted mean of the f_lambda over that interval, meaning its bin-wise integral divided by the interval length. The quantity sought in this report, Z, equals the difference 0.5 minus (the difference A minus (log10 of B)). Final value -1.84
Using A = 2.79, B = 2.82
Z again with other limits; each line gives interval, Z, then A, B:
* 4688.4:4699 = -1.81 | 2.76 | 2.78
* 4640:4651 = -1.80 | 2.74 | 2.75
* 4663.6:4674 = -1.81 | 2.75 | 2.80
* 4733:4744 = -2.01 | 2.99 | 3.04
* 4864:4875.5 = -1.74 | 2.68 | 2.76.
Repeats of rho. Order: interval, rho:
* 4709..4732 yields 6.33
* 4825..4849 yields 5.79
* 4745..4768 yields 5.87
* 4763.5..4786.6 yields 5.85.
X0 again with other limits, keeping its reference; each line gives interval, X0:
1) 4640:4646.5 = 4642.72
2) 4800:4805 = 4800.35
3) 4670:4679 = 4674.91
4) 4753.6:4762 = 4754.15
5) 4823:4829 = 4823.62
